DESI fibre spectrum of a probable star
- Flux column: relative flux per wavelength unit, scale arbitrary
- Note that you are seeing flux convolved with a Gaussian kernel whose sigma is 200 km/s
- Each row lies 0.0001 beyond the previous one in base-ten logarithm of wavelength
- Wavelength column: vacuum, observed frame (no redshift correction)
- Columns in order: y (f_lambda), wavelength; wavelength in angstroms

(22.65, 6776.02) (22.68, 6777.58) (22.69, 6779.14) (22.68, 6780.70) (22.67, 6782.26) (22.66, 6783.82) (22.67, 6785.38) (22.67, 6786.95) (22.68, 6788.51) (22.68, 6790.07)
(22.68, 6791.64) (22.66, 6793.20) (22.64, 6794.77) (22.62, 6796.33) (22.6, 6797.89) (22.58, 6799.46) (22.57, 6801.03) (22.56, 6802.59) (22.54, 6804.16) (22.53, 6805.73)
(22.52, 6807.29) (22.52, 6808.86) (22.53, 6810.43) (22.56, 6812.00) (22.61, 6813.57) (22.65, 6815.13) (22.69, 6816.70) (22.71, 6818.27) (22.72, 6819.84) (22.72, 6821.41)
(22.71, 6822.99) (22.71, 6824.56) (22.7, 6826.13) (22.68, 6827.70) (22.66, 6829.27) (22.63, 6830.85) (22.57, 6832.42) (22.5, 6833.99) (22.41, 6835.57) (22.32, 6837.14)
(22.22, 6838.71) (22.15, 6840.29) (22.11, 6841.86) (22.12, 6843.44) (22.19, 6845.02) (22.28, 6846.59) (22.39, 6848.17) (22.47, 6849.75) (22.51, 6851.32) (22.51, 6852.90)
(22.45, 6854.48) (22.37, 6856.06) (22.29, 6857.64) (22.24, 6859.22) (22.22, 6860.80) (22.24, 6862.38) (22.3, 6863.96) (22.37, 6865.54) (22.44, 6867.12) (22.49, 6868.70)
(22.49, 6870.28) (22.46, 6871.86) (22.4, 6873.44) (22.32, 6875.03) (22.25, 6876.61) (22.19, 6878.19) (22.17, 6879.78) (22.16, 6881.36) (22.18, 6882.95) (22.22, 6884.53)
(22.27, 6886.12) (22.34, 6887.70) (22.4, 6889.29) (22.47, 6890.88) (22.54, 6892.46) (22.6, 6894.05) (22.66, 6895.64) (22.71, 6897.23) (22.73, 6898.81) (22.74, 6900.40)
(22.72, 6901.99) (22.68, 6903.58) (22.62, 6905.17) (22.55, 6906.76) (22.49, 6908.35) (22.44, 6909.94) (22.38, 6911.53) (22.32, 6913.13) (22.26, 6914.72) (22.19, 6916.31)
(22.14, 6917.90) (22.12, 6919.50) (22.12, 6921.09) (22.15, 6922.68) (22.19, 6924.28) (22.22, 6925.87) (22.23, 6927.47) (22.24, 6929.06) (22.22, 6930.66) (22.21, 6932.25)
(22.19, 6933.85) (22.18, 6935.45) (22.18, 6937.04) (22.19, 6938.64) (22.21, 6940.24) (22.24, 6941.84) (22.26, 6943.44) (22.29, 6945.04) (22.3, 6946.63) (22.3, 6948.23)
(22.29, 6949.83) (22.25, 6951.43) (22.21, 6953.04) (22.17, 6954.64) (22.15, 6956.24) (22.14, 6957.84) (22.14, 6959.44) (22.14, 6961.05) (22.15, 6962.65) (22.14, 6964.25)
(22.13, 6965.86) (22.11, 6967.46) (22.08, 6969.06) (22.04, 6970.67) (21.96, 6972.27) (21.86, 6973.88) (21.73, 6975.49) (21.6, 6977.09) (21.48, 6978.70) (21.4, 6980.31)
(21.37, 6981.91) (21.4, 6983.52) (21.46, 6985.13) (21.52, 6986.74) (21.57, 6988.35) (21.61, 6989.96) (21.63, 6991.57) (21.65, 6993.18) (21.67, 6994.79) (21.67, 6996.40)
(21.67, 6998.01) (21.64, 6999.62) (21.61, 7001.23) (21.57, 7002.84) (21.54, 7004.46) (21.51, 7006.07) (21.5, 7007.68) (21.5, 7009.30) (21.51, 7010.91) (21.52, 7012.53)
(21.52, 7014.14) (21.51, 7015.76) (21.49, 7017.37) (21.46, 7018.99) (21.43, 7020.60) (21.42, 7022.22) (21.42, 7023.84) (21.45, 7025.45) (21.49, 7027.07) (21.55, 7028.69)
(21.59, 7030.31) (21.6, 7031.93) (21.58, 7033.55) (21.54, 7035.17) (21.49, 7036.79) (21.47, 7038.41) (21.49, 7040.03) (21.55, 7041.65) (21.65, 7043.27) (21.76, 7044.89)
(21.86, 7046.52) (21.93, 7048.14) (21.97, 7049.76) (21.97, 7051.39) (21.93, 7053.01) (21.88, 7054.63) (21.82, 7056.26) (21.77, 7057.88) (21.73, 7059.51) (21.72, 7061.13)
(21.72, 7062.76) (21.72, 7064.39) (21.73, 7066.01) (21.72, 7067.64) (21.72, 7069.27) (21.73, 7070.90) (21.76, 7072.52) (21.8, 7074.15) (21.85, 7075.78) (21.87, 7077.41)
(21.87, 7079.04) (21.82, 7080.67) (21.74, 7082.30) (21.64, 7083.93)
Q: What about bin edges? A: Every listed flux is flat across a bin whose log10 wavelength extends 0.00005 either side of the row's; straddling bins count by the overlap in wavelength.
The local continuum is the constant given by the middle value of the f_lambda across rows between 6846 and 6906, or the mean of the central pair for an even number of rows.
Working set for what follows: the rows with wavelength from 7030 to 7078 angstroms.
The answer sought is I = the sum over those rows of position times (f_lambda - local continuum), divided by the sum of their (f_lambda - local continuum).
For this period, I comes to 7052.3 angstroms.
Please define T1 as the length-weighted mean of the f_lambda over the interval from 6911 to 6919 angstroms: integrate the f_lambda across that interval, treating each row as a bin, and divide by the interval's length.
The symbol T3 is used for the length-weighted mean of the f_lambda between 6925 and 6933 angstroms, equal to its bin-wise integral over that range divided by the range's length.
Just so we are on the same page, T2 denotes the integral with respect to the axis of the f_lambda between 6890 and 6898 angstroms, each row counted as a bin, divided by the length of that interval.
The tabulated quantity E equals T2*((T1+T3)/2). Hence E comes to 502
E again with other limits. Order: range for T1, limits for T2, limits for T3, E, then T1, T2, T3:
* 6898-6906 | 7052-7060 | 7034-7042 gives 483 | 22.7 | 21.8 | 21.52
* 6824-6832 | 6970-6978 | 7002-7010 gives 482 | 22.7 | 21.8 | 21.51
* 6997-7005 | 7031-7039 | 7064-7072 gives 467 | 21.6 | 21.5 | 21.75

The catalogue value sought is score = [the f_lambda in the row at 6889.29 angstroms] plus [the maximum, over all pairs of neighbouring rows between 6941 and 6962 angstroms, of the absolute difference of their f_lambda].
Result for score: 22.4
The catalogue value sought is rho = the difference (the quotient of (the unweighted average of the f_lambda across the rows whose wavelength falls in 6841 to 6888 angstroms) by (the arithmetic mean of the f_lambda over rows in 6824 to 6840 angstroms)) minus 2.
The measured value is -1.01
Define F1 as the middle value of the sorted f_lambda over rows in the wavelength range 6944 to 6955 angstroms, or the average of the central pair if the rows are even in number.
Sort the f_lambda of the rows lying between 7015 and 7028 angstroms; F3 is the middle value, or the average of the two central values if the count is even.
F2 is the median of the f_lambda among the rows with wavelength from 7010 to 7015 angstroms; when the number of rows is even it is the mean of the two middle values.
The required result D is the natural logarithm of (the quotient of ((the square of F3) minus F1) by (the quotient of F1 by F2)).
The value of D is 6.05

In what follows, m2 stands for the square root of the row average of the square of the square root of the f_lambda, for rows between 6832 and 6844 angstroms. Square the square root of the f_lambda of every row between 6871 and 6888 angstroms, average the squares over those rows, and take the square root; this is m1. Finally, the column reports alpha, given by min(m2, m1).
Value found 4.72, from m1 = 4.72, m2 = 4.72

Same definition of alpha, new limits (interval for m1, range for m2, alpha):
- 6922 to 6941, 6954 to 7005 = 4.67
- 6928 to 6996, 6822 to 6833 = 4.69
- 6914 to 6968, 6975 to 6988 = 4.64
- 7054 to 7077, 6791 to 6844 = 4.66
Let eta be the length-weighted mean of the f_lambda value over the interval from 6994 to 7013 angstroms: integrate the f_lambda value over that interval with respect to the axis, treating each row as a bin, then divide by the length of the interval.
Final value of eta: 21.6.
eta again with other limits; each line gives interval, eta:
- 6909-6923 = 22.2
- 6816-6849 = 22.5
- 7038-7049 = 21.7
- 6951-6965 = 22.2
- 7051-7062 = 21.8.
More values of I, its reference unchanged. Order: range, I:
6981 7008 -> 6994.5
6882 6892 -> 6883.8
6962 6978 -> 6971.7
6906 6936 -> 6926.1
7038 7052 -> 7043.7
